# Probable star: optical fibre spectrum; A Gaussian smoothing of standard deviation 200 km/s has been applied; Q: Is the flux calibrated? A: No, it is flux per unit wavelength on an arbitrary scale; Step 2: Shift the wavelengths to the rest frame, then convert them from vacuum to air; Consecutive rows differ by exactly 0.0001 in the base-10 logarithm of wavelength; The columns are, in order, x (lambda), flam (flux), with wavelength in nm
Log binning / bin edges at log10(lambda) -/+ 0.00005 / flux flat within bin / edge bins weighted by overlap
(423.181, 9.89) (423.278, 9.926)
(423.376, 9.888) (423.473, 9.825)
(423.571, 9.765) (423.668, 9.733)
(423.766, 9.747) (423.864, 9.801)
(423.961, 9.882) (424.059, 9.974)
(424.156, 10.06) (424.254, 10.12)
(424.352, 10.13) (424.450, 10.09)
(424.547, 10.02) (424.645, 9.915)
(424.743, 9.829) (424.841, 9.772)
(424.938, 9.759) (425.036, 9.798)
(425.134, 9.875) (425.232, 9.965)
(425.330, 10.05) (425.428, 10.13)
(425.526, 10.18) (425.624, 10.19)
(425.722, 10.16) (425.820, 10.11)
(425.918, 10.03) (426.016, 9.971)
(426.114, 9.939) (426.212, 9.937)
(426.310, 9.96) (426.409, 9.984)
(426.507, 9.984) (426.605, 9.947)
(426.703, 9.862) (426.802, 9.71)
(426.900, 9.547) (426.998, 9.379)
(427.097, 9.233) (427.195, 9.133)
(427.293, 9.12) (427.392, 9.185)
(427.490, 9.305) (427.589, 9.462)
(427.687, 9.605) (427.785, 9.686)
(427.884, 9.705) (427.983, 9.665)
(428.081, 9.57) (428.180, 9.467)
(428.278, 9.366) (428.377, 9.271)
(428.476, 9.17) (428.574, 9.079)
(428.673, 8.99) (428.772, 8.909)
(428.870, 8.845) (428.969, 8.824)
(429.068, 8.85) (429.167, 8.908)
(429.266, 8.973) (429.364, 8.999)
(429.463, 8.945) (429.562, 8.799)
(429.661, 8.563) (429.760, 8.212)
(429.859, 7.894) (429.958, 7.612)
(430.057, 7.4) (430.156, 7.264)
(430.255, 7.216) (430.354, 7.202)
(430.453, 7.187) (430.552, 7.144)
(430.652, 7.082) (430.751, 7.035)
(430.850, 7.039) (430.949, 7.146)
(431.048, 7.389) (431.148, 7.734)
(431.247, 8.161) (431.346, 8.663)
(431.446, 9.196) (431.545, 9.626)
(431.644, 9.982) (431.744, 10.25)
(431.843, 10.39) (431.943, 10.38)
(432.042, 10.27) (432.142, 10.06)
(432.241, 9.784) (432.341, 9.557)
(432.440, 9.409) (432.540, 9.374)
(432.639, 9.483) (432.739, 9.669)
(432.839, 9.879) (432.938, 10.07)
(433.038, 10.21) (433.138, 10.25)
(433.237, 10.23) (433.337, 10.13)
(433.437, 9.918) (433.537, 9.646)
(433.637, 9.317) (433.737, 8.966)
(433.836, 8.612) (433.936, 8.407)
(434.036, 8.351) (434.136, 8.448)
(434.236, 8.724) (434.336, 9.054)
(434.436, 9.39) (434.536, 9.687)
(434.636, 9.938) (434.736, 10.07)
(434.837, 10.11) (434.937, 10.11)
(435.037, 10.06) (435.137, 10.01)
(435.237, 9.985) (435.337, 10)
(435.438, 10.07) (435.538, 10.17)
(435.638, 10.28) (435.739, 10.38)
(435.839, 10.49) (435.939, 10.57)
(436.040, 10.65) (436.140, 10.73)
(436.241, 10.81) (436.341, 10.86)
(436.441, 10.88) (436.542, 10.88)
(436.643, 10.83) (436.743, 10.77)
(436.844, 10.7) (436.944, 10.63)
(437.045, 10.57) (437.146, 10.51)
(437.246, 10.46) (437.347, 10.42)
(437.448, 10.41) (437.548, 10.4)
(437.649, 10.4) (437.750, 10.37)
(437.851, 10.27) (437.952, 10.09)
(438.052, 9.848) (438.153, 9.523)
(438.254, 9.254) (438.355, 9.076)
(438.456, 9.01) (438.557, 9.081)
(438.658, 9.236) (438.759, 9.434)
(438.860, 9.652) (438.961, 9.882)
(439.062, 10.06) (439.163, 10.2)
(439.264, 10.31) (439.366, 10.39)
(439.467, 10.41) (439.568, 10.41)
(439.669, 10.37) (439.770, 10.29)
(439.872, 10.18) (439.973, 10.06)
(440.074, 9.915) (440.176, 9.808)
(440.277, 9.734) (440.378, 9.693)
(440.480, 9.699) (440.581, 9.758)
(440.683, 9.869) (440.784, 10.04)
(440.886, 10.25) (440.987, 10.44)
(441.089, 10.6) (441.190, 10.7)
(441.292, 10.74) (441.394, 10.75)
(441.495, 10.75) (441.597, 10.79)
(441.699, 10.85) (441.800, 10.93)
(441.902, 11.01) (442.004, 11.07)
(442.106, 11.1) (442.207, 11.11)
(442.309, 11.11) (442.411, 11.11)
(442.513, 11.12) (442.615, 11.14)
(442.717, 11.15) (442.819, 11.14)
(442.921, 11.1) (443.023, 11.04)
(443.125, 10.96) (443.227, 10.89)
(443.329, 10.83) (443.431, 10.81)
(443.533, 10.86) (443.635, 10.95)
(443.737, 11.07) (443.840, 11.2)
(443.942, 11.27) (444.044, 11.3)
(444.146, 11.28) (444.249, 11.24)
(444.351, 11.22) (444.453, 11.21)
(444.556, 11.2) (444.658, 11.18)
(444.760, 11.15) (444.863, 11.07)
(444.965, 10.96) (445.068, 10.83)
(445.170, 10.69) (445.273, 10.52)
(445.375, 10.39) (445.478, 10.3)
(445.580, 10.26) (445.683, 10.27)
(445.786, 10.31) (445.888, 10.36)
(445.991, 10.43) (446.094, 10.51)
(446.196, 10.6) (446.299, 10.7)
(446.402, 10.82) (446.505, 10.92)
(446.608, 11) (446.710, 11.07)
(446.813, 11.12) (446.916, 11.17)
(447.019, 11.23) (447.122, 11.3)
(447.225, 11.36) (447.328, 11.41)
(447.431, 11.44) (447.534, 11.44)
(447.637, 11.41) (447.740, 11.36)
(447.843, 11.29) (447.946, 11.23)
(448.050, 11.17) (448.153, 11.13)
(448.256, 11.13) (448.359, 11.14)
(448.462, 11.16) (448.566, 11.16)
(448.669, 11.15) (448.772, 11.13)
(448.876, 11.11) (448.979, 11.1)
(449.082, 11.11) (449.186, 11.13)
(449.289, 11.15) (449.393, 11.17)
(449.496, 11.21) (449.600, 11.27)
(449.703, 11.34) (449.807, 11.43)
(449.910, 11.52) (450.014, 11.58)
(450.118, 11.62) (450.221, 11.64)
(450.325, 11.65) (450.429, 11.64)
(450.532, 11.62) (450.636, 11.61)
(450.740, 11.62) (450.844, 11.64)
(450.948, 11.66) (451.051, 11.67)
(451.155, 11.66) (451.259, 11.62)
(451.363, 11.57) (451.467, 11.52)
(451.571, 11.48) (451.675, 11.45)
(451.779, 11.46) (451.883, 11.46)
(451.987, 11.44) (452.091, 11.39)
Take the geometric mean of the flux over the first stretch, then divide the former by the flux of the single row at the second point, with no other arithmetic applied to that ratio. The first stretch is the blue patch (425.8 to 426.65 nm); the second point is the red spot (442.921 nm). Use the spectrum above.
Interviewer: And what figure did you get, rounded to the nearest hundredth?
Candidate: 0.90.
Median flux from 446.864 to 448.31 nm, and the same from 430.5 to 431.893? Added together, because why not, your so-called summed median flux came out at 19.2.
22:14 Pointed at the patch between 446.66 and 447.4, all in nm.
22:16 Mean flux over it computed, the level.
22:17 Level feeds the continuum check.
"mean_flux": 11.2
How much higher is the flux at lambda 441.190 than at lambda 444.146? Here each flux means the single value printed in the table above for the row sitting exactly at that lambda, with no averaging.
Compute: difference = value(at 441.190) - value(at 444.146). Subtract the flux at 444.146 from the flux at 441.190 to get -0.58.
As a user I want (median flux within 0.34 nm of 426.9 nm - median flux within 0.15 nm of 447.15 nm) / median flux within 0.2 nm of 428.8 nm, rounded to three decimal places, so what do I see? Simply -0.197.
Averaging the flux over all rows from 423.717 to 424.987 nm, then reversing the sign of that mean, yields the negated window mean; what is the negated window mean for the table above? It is -9.9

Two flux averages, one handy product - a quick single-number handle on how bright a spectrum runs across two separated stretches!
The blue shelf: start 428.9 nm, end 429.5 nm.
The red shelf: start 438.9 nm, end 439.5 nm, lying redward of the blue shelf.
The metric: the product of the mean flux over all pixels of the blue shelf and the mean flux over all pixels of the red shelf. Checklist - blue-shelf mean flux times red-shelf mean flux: 91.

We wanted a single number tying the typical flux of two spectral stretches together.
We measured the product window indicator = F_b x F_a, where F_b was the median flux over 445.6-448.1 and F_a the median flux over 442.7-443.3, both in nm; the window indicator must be 123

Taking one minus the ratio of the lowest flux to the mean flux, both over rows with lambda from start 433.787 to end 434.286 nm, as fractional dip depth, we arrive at 0.018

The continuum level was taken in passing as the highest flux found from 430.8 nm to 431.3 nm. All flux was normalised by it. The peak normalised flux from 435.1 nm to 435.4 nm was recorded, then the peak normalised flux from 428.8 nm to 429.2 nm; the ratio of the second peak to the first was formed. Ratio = 0.890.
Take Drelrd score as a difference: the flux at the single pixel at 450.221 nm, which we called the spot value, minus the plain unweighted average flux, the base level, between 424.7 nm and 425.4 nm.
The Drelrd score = 1.8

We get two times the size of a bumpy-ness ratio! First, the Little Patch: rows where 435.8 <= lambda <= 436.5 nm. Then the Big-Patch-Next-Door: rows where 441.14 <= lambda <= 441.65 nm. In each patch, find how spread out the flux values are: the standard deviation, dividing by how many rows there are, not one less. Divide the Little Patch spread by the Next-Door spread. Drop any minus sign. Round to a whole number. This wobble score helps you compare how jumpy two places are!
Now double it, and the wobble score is 10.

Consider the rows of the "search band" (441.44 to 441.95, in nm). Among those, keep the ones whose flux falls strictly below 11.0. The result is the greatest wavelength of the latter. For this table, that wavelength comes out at 441.800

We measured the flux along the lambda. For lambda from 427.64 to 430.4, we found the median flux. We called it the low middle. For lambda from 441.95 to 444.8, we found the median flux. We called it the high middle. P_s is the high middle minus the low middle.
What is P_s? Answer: 2.2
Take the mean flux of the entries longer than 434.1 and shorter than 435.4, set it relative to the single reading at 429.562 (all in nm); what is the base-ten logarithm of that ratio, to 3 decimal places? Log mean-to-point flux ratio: 0.041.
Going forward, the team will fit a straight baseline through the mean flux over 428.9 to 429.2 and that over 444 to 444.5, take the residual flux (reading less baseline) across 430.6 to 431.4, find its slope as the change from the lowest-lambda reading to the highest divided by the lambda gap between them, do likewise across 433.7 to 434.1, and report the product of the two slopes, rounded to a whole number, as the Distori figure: -5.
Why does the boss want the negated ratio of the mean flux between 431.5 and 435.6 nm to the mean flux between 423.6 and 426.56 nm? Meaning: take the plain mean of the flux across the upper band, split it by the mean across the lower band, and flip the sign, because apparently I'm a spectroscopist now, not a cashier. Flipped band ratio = -0.97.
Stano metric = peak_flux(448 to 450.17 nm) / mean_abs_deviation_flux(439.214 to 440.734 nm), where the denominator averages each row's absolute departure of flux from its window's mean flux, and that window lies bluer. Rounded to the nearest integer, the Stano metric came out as 45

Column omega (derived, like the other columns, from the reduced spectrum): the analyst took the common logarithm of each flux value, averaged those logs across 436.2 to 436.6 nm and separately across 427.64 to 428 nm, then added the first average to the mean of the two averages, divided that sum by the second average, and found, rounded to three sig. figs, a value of 2.08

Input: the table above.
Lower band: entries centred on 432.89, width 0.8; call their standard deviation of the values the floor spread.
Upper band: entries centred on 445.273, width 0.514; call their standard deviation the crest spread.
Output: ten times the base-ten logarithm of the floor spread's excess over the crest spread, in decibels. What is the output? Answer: -9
